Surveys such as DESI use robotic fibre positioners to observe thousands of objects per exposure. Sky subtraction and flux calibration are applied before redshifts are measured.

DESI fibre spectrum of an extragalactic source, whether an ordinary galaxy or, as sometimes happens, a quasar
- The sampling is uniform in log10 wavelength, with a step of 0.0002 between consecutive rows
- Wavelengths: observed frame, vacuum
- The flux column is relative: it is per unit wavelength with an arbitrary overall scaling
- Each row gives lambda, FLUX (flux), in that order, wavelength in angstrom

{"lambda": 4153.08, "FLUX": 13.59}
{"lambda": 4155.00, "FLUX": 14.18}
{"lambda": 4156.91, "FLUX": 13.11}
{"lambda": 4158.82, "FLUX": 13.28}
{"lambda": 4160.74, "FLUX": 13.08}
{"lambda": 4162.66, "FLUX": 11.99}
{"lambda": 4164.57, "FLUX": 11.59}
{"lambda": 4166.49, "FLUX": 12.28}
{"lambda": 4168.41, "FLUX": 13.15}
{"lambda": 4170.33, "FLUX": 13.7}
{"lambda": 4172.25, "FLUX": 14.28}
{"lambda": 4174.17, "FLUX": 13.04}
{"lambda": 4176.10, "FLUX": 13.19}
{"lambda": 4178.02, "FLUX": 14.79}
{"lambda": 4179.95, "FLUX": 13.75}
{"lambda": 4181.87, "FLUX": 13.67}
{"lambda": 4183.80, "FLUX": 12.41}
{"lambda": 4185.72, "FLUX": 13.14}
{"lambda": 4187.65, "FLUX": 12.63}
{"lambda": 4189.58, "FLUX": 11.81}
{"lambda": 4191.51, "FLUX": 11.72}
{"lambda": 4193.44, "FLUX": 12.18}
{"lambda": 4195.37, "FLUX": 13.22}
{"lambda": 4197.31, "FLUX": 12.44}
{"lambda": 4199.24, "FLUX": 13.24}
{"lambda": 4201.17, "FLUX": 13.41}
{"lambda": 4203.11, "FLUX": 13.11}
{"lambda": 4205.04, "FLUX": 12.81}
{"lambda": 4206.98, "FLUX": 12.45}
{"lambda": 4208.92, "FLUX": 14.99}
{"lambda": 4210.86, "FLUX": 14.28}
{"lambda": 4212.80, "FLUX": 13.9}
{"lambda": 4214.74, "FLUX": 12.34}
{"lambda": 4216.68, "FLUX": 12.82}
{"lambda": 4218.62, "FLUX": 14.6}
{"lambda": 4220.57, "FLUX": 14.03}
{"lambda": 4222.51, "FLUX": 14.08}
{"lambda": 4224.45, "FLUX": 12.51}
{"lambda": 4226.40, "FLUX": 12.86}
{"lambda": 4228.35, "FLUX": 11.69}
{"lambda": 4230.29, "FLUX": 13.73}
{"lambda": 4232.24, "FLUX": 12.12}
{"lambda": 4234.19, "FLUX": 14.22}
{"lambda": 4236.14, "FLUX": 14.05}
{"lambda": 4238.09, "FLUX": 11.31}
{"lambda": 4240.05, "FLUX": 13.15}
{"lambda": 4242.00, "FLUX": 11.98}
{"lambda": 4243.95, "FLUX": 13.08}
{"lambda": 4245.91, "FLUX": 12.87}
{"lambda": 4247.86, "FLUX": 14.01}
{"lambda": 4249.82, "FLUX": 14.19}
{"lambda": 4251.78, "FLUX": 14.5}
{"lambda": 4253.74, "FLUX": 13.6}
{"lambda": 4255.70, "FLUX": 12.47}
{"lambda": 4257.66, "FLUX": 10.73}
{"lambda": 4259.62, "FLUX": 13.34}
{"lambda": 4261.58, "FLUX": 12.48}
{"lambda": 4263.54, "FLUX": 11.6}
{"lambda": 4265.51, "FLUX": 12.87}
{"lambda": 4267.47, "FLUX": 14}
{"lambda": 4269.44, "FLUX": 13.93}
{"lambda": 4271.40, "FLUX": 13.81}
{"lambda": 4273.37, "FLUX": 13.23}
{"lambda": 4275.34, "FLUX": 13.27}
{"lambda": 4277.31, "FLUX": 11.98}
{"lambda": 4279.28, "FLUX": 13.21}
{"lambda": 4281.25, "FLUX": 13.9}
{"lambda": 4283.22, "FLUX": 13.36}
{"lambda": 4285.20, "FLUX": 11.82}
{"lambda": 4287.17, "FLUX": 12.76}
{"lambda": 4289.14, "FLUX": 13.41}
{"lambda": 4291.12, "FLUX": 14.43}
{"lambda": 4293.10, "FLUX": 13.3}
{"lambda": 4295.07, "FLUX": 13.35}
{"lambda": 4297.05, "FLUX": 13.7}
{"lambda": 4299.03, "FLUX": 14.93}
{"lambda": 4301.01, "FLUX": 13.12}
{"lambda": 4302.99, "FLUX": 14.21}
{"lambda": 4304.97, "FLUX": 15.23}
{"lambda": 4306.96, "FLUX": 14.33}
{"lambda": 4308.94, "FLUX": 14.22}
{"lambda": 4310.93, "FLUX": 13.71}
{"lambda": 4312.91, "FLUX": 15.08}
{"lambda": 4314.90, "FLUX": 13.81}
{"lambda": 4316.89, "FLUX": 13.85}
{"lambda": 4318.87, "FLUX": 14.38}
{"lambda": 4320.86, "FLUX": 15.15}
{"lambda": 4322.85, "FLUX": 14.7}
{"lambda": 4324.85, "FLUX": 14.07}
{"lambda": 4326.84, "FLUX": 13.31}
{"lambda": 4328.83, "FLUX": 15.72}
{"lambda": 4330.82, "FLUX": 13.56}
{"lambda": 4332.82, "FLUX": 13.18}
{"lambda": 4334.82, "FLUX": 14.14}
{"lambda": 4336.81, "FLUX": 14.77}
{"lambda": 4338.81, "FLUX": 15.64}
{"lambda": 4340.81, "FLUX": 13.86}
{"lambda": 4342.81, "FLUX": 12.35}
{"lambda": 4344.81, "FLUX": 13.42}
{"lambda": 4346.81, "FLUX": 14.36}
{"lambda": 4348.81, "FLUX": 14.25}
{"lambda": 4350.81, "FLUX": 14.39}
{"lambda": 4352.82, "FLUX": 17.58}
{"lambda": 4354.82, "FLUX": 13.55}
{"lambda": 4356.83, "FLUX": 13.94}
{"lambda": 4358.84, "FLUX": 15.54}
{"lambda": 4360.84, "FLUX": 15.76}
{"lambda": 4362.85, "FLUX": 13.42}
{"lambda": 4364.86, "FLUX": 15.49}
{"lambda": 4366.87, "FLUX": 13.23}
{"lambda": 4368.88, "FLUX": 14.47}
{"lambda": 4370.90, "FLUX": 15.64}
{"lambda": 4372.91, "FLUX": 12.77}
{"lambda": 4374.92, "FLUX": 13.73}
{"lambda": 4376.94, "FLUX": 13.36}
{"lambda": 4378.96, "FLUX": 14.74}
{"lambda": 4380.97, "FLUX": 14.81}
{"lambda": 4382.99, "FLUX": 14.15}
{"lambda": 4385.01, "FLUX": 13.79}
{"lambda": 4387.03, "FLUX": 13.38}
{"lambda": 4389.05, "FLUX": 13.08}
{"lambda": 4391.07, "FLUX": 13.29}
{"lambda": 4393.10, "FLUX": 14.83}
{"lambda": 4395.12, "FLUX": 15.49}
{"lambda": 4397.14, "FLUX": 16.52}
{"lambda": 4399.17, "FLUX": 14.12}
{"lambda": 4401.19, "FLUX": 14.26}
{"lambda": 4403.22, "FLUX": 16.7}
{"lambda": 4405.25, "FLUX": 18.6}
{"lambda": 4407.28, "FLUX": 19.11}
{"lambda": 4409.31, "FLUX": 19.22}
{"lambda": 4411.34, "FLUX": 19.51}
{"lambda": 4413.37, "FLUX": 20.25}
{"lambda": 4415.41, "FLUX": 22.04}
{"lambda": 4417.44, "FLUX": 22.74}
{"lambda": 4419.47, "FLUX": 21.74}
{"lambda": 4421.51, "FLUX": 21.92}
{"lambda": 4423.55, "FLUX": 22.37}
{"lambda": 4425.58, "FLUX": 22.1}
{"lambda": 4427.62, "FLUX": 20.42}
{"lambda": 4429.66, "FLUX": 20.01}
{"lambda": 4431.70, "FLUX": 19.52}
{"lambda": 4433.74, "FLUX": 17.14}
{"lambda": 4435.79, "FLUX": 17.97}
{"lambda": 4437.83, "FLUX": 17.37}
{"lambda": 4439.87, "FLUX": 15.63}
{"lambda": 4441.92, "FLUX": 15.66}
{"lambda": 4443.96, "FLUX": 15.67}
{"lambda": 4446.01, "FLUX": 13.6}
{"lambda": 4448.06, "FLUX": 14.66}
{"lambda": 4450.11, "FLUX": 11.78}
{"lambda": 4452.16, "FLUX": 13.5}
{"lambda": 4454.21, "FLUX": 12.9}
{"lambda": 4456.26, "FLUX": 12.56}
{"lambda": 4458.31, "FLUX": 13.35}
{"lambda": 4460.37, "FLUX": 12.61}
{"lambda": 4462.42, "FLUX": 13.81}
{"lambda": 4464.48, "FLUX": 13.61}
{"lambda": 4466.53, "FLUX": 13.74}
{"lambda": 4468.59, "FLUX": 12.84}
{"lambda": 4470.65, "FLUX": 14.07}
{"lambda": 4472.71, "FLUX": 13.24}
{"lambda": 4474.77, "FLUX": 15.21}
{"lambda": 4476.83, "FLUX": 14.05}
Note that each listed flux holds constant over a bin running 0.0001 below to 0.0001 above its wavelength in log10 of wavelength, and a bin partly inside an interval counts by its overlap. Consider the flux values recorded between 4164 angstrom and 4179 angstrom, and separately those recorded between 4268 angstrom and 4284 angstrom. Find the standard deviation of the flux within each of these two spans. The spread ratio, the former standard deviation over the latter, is 1.6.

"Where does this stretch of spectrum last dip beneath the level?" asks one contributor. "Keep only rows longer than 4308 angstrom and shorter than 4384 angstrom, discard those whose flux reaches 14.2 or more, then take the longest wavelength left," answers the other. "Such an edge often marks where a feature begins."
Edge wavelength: 4382.99 angstrom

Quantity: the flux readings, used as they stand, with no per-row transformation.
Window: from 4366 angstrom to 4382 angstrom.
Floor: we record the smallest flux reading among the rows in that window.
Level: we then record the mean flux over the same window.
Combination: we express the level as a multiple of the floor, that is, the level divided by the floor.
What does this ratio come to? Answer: 1.104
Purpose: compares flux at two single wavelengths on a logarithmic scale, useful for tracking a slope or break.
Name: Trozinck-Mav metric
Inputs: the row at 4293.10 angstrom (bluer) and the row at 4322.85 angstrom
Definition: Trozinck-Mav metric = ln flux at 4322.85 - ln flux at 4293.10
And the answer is 0.10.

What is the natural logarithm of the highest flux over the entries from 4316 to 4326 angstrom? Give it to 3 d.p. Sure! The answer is 2.718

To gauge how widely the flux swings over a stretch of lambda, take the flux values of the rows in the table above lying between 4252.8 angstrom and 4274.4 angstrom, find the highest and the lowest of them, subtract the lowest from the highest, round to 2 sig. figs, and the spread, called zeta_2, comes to 3.3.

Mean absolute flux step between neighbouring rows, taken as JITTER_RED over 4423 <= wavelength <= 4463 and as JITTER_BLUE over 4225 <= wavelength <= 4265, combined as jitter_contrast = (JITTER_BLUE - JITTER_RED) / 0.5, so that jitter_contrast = 0.4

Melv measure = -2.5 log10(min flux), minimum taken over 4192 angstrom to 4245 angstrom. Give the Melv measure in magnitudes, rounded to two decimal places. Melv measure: -2.63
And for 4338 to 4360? -2.73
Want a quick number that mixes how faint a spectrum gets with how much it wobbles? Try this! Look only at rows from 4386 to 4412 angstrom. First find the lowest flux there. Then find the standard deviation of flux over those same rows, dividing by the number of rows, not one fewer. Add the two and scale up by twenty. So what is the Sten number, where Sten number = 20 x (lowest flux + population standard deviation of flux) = 308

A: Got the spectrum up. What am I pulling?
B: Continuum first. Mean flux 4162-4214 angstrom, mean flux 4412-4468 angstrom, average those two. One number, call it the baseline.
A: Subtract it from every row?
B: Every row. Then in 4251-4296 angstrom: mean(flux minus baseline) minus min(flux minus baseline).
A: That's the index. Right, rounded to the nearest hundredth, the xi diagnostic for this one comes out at 2.37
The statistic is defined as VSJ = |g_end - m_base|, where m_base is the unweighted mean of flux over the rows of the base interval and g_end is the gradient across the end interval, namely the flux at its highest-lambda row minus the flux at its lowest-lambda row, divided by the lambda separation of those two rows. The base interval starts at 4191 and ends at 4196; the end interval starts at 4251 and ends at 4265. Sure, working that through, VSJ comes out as 12.6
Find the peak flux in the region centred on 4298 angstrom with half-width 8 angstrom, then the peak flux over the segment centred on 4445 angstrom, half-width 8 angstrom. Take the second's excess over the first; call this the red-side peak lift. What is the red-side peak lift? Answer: 2.1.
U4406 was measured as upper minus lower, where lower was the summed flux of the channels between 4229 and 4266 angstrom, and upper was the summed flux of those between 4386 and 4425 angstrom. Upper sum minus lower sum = 93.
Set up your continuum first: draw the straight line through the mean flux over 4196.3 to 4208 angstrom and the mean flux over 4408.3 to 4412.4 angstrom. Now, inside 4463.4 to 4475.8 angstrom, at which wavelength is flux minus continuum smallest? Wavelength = 4468.59 angstrom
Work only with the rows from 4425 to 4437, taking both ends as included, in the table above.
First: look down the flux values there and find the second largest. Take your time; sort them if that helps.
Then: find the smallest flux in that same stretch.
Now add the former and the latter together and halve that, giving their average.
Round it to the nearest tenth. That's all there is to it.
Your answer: 18.8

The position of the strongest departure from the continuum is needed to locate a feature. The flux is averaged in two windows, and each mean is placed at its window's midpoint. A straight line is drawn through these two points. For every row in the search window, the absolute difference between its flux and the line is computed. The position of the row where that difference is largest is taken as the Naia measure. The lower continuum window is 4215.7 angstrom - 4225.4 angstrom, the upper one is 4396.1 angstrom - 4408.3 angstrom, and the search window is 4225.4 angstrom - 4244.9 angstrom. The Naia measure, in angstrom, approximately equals 4238.09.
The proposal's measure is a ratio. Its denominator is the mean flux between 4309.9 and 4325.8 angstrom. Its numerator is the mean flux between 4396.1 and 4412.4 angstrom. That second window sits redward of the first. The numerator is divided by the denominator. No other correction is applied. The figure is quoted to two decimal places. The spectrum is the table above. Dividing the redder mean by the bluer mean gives 1.20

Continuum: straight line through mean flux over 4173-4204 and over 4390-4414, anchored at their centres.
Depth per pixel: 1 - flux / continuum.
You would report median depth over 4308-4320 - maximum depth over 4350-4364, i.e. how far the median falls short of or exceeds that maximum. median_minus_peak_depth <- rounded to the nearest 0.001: -0.089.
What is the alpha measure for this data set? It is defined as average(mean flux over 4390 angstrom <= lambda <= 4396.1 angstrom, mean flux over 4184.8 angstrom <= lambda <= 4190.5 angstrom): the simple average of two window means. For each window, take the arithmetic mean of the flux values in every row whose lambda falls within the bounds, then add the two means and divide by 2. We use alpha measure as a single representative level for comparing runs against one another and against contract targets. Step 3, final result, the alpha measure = 13.5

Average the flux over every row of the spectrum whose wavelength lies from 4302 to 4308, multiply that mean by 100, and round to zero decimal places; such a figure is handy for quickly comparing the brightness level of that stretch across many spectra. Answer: 1459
